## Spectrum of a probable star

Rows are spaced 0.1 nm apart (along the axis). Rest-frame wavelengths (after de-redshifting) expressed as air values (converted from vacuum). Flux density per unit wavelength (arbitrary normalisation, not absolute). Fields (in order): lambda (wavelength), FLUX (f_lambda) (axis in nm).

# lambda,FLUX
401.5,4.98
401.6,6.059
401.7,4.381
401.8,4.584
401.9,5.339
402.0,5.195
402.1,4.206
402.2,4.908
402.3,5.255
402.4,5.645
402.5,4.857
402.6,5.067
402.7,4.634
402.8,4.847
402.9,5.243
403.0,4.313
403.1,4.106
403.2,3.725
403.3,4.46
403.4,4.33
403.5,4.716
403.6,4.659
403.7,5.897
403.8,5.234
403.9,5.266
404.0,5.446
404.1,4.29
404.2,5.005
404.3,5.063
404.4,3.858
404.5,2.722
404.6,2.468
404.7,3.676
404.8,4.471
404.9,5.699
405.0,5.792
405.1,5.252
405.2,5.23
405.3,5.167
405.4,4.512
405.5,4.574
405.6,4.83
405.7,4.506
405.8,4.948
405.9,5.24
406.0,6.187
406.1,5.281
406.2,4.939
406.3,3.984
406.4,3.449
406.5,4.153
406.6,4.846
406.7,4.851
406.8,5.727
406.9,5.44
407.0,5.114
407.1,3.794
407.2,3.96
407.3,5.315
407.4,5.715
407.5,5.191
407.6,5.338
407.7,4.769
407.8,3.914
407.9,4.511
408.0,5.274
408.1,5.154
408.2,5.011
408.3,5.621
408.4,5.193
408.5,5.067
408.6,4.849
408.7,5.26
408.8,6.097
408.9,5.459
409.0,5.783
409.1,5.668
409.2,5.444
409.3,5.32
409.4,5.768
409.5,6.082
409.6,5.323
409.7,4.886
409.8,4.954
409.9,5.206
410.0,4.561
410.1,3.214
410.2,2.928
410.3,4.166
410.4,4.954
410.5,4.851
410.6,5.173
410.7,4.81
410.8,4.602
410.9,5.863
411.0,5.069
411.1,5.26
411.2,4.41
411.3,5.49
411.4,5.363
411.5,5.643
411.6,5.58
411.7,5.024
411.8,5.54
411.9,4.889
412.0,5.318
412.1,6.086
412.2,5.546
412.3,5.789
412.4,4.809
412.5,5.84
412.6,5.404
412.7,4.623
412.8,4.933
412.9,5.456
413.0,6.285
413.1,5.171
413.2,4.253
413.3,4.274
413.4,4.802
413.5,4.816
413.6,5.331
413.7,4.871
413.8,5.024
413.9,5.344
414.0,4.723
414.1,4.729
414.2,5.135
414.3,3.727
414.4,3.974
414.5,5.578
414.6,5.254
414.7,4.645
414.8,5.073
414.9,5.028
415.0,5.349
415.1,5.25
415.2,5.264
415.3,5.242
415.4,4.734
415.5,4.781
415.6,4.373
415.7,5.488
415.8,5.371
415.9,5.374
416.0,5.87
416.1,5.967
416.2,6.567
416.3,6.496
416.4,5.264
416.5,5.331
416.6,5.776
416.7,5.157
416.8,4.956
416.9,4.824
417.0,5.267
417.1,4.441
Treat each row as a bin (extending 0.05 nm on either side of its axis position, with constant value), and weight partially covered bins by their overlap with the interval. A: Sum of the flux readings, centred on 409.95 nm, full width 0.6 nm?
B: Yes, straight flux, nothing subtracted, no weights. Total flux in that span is 26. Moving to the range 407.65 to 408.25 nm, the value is 29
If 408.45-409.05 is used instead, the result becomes 33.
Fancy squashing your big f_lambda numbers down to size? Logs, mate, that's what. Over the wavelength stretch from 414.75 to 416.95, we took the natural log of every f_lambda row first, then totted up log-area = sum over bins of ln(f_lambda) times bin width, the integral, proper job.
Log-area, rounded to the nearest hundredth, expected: 3.68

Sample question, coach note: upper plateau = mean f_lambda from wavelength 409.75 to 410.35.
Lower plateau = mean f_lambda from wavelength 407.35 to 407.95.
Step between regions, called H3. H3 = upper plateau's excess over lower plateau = -0.7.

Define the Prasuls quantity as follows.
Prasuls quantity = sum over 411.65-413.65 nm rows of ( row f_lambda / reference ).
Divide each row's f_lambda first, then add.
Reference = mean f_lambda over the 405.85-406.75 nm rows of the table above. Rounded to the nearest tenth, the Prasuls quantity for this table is 21.8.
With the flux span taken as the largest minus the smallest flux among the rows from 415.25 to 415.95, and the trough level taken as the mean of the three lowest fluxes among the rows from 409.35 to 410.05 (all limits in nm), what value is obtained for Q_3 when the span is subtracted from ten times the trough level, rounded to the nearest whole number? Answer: 47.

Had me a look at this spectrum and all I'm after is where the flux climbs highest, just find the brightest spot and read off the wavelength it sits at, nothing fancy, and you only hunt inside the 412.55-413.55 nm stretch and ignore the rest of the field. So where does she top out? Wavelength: 413.0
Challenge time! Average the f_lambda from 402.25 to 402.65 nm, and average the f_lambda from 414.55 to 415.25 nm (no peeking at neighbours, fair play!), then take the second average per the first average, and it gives 0.98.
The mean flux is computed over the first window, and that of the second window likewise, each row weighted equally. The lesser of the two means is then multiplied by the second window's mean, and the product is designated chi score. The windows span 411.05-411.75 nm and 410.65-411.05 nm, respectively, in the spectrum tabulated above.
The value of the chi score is 25.9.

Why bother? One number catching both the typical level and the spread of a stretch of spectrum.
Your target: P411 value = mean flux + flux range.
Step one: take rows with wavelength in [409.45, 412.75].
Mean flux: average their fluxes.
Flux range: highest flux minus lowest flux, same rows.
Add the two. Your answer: 8.2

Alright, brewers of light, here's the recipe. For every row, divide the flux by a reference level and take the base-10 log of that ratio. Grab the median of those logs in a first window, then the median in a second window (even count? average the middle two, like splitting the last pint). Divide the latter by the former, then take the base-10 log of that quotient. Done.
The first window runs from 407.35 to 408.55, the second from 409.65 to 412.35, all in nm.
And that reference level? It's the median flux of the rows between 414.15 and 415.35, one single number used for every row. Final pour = 0.9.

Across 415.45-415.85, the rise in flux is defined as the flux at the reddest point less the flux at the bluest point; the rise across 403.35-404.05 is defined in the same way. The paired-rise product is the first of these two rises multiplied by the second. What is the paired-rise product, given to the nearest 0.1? 0.7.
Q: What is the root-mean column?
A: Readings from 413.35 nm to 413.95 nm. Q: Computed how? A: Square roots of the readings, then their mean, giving 2.24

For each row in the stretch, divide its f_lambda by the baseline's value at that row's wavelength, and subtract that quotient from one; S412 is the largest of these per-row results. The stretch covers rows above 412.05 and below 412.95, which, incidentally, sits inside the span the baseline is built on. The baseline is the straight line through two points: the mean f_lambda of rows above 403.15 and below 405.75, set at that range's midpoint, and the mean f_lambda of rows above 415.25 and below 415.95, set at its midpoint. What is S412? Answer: 0.065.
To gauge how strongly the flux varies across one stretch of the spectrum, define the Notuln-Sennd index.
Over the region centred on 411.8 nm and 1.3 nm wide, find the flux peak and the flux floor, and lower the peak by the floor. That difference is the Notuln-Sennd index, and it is 1.7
